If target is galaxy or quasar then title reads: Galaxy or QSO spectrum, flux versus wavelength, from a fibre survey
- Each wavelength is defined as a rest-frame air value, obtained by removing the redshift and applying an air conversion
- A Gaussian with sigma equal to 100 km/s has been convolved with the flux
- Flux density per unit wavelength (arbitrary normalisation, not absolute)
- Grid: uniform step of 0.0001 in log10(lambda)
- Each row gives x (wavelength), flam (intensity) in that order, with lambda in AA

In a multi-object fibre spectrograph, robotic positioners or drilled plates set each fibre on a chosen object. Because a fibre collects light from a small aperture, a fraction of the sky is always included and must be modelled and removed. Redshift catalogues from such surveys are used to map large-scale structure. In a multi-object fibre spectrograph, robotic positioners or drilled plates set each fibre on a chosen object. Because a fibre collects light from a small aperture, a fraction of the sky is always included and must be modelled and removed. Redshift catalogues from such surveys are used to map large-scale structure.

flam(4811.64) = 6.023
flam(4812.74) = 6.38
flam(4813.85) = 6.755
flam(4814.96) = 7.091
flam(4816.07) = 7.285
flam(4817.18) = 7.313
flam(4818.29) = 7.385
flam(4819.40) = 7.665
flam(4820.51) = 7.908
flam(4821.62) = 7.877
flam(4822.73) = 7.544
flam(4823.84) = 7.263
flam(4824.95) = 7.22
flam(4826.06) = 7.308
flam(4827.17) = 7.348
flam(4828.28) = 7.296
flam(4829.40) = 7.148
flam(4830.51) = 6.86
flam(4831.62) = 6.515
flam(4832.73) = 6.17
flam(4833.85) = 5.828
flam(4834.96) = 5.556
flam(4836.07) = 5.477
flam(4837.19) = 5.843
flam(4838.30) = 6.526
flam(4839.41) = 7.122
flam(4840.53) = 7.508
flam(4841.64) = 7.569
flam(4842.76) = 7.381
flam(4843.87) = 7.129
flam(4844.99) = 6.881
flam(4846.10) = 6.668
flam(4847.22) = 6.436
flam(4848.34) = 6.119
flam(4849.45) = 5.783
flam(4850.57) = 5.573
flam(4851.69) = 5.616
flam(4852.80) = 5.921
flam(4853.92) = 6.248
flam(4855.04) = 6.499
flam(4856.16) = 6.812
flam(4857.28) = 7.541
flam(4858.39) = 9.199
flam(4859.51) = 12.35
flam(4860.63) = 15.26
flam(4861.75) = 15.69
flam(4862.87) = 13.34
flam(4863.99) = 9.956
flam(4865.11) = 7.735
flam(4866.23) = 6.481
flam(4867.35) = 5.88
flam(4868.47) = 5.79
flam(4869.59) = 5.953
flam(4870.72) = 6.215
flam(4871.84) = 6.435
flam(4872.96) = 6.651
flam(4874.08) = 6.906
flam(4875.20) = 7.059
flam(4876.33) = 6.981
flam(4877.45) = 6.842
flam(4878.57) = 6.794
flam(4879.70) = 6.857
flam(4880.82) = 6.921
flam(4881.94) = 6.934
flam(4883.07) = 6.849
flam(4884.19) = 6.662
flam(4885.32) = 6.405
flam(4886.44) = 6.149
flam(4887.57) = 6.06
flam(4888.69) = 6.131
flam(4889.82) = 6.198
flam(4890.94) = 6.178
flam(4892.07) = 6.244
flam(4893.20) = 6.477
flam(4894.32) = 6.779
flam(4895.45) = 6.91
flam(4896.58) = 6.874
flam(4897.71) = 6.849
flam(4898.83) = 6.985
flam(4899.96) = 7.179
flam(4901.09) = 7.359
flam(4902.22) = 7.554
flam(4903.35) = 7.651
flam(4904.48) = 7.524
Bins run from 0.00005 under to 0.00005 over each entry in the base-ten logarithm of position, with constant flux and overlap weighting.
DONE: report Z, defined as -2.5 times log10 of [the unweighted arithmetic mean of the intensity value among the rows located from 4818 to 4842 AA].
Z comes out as -2.11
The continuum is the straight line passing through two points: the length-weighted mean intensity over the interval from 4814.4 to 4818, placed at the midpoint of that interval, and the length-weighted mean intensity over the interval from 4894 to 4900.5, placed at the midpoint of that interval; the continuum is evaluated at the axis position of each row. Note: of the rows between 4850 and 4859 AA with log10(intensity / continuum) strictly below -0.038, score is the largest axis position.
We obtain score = 4853.92 AA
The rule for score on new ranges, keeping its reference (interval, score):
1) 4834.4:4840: 4838.30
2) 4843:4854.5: 4853.92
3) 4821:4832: 4831.62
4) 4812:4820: 4812.74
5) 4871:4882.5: 4871.84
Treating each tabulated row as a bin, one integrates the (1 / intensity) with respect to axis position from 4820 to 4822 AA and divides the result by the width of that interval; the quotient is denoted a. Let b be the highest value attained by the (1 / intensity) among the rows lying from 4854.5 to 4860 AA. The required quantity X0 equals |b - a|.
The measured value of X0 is 0.027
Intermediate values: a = 0.127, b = 0.154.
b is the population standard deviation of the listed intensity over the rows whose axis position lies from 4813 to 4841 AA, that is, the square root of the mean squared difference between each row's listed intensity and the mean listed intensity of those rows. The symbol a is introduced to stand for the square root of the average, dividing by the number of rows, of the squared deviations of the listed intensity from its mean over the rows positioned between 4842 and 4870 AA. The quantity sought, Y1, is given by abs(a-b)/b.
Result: 3.3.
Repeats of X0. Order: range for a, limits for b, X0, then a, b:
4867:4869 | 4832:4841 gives 0.011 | 0.172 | 0.183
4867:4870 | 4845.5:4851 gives 0.009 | 0.170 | 0.179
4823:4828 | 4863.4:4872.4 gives 0.036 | 0.137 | 0.173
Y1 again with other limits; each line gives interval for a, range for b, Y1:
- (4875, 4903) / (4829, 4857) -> 0.4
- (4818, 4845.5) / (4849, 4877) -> 0.8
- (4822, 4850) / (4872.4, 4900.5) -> 1.0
